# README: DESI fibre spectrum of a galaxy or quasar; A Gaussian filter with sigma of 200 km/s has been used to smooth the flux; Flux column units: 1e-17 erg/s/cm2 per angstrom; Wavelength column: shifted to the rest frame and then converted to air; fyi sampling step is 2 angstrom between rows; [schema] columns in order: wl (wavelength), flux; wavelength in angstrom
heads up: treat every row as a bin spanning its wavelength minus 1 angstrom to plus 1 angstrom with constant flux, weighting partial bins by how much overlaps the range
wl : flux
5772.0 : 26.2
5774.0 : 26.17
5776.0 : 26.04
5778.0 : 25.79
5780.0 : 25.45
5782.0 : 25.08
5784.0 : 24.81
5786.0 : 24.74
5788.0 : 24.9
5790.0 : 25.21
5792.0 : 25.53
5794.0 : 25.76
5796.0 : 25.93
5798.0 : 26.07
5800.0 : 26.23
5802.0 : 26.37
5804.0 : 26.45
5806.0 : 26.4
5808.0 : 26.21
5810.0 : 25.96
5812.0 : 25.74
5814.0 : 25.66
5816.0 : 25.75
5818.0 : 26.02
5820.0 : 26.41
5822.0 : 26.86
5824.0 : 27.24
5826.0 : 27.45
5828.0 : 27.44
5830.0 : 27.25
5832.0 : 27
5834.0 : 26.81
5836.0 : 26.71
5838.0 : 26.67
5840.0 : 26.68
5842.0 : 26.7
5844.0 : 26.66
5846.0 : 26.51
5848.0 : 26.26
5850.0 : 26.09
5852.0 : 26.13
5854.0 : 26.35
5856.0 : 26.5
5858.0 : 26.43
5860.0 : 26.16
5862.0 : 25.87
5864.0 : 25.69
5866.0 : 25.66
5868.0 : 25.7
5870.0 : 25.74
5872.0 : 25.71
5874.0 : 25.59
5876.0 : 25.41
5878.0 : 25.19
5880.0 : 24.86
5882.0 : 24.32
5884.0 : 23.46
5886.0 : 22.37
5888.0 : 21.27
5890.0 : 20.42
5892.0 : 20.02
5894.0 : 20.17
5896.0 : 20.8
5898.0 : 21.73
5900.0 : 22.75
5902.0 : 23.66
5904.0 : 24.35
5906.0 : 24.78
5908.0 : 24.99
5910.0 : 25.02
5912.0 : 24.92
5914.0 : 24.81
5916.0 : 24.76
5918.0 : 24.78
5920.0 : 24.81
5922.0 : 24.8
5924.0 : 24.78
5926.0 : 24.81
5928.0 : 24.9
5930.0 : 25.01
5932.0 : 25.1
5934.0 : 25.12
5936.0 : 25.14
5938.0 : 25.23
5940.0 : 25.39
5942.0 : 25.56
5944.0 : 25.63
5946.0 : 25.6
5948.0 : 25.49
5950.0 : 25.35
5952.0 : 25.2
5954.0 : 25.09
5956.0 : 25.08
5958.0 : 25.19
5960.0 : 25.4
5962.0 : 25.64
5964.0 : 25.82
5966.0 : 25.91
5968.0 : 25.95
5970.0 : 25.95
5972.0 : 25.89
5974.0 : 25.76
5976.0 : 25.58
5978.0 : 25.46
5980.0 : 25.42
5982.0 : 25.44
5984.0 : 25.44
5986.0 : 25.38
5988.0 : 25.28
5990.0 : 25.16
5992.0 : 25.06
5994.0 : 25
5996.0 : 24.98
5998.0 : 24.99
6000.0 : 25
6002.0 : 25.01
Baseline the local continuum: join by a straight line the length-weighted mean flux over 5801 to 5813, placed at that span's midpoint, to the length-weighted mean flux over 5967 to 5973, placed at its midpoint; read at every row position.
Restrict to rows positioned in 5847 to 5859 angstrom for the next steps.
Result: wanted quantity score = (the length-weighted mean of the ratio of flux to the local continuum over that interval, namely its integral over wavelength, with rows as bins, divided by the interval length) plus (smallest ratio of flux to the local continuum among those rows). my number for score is 2.01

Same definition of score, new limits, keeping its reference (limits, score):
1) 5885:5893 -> 1.58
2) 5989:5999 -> 1.93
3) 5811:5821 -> 1.97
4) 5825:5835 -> 2.07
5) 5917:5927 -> 1.91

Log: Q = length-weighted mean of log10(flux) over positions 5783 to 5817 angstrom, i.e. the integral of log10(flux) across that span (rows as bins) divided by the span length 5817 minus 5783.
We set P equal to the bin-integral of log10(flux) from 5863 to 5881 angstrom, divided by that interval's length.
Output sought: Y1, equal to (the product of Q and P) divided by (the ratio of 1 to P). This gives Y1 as 2.79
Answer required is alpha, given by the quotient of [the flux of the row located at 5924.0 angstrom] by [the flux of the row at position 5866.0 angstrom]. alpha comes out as 0.966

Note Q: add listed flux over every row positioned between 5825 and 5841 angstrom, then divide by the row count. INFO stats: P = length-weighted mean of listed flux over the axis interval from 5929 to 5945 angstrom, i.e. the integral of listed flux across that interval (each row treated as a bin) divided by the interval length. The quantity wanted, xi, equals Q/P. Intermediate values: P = 25.3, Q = 27.0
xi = 1.07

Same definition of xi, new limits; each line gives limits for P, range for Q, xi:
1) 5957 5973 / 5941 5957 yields 0.99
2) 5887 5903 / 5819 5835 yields 1.27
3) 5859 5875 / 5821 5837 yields 1.05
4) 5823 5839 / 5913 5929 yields 0.92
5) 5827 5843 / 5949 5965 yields 0.94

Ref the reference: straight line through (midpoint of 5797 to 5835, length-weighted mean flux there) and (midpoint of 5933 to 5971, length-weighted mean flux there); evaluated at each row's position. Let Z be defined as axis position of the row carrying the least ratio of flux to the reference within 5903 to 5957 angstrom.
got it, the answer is 5904.0 angstrom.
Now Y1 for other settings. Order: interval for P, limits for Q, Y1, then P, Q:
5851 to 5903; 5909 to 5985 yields 2.68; 1.38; 1.40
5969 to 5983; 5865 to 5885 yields 2.78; 1.41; 1.40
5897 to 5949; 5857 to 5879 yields 2.74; 1.39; 1.41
